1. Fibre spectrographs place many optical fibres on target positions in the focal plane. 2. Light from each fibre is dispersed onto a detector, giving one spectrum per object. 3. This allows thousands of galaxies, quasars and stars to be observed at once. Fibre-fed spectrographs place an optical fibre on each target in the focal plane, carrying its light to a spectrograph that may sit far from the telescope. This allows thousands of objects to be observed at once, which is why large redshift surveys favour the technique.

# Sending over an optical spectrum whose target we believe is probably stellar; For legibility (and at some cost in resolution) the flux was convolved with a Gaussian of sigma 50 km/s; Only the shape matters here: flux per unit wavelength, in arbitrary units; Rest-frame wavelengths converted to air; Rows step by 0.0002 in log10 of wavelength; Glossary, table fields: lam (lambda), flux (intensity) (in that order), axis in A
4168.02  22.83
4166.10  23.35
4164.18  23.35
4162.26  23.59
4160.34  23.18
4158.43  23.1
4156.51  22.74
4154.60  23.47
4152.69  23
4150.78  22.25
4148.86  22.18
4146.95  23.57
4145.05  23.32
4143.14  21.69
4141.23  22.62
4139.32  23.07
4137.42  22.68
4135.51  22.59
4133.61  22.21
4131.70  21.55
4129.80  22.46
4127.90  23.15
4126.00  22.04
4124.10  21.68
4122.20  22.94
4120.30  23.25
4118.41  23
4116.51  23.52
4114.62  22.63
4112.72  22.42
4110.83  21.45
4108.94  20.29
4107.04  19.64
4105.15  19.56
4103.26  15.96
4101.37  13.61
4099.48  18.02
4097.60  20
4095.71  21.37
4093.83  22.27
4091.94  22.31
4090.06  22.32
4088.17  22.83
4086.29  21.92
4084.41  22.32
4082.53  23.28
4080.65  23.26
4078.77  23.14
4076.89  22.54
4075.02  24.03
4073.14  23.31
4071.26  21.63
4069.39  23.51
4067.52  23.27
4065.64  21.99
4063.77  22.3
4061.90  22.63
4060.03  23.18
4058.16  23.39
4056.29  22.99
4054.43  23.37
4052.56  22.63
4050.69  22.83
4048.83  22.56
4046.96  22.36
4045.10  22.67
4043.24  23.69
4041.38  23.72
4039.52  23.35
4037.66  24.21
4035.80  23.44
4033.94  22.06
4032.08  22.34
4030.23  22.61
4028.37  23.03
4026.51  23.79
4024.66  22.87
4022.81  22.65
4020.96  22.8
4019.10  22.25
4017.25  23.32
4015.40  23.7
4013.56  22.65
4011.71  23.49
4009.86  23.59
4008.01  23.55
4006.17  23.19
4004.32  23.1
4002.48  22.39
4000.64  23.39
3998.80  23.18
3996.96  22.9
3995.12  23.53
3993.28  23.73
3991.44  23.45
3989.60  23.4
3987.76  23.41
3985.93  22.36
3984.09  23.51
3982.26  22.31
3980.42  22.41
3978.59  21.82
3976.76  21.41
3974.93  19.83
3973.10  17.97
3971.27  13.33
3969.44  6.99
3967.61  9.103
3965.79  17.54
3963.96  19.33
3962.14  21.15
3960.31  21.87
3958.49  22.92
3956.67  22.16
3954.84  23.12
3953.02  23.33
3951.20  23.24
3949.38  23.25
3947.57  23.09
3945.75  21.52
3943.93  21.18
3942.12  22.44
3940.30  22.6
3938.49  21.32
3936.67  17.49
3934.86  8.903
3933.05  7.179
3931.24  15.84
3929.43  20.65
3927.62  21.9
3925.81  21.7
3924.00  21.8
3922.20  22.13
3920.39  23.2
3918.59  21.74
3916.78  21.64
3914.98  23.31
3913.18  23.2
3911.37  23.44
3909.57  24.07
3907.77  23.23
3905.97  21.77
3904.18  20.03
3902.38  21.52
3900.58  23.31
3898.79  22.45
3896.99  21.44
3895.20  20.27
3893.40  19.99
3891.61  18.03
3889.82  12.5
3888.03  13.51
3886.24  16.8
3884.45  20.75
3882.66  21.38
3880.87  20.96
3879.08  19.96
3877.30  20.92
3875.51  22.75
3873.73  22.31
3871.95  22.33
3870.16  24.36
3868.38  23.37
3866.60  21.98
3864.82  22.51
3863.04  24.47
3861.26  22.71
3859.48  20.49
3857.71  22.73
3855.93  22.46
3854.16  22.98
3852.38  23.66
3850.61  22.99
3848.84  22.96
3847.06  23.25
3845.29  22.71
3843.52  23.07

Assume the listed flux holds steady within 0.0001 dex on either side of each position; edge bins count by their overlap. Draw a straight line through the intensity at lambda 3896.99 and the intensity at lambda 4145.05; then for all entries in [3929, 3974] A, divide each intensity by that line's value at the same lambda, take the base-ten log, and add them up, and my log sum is -2.3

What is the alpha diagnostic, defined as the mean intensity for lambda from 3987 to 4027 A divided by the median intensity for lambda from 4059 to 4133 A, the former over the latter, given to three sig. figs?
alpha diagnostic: 1.04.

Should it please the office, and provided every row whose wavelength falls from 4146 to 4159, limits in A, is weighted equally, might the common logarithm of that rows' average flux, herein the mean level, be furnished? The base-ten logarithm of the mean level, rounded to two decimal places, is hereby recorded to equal 1.36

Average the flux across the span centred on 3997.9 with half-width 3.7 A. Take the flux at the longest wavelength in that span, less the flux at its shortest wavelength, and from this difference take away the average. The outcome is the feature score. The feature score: -23.4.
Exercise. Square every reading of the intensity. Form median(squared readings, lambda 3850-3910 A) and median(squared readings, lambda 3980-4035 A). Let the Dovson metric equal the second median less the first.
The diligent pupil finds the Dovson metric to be 45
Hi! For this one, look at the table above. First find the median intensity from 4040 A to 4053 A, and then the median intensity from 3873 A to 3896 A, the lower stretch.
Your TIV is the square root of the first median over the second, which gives 1.06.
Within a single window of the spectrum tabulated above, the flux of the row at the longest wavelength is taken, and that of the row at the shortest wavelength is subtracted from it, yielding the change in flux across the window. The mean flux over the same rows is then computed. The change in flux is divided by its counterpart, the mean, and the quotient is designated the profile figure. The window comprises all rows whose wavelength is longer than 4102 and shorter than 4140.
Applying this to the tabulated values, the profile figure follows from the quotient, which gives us 0.33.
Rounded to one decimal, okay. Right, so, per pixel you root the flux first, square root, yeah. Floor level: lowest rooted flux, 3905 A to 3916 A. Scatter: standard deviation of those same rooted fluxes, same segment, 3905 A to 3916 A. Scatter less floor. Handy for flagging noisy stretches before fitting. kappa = -4.6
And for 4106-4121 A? -4.3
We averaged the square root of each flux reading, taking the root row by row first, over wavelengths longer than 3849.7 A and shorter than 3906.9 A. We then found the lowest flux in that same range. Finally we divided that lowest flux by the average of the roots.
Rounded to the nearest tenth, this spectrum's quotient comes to 2.7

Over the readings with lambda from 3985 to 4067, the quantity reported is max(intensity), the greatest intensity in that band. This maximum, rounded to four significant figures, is 24.21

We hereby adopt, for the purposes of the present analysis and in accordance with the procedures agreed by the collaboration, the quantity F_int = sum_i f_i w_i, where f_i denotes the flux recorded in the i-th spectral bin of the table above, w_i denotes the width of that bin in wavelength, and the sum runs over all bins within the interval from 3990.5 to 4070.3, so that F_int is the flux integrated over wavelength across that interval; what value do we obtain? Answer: 1840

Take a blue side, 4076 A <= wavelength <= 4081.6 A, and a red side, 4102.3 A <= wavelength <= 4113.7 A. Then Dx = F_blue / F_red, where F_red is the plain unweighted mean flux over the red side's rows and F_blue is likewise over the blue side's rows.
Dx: 1.16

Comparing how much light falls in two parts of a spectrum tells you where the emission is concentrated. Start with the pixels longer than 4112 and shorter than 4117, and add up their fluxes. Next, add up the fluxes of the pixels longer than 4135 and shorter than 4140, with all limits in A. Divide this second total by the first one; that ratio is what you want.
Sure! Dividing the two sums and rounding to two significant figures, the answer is 1.0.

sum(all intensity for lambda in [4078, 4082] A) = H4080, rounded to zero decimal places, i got 46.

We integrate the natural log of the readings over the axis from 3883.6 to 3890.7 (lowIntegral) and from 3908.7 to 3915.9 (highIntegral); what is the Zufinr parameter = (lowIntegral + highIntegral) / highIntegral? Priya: 1.86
